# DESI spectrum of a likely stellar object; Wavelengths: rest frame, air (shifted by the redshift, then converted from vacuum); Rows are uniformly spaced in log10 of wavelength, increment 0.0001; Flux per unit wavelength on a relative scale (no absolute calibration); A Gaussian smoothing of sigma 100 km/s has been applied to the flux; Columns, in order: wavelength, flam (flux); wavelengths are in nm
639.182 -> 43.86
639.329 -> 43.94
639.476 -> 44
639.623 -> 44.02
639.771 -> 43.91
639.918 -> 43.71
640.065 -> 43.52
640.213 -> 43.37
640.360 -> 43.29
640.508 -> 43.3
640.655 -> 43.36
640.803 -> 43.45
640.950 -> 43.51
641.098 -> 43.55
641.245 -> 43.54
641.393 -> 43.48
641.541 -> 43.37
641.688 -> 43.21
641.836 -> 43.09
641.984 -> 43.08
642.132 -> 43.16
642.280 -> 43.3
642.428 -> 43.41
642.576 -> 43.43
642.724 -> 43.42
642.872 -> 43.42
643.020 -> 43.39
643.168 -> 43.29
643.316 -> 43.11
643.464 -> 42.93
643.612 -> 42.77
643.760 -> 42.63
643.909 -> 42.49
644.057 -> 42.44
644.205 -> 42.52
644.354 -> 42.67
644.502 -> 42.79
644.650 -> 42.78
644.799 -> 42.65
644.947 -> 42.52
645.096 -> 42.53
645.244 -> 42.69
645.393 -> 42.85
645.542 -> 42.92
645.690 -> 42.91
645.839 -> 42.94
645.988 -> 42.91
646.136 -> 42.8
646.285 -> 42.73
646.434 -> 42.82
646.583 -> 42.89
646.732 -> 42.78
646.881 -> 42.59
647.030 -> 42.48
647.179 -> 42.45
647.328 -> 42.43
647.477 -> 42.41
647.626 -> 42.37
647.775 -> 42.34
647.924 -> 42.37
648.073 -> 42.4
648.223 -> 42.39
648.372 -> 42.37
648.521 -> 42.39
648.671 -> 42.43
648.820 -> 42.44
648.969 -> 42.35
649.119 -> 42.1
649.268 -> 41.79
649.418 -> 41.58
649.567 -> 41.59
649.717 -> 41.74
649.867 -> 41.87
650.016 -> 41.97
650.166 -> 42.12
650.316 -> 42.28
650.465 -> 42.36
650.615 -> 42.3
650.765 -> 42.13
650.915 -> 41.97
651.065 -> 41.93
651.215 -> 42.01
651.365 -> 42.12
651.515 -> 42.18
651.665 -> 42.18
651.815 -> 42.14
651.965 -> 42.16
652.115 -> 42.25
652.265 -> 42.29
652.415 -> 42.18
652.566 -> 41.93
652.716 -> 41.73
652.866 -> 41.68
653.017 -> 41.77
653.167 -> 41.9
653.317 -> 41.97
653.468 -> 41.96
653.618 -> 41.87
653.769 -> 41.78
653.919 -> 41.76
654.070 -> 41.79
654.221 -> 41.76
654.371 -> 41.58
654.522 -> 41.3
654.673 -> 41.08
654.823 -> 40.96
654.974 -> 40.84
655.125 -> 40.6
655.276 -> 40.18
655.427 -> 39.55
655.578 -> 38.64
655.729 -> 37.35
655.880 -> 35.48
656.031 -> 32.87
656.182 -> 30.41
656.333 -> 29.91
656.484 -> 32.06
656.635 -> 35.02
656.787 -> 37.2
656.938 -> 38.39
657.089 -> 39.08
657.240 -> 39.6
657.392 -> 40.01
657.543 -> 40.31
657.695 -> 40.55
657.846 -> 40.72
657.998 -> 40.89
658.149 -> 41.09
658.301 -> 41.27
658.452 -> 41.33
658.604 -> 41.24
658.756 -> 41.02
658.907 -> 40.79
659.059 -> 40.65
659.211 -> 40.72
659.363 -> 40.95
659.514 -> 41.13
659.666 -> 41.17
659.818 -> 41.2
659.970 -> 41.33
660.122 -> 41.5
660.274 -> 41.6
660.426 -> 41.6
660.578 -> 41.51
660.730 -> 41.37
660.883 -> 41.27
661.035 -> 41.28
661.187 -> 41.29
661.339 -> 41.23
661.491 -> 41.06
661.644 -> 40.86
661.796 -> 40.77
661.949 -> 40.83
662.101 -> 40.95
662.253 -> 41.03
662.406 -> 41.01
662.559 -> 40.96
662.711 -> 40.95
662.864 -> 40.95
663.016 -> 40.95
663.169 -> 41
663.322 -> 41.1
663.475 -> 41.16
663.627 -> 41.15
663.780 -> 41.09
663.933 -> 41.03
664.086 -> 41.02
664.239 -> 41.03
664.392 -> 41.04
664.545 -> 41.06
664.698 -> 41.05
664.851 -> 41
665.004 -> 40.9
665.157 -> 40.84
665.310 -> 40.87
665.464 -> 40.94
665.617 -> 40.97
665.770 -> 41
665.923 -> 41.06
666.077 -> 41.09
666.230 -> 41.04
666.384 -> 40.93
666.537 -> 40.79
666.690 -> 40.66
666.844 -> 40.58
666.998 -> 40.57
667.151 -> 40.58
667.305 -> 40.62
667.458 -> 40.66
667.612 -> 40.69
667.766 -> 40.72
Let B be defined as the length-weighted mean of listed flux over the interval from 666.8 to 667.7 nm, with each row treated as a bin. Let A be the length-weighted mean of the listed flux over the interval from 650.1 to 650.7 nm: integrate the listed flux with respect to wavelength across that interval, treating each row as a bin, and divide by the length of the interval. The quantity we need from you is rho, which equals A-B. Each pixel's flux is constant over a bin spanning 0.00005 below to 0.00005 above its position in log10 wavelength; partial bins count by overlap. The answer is 2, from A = 42.27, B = 41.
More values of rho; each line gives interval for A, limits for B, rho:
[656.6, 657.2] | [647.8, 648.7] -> -5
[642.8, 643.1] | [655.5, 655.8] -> 5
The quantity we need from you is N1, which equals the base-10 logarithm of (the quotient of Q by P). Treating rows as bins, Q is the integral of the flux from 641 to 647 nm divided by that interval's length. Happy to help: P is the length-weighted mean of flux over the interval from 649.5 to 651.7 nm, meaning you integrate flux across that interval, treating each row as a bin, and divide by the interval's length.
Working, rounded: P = 42.0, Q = 43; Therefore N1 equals 0.01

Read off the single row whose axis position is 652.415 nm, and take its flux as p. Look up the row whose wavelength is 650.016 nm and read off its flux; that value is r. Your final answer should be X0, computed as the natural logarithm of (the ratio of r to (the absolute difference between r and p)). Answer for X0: 5.3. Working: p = 42.18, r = 41.97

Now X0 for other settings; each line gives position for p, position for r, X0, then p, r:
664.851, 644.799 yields 3.3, 41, 42.65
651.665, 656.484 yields 1.2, 42.18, 32.06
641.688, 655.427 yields 2.4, 43.21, 39.55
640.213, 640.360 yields 6.3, 43.37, 43.29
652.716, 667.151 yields 3.6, 41.73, 40.58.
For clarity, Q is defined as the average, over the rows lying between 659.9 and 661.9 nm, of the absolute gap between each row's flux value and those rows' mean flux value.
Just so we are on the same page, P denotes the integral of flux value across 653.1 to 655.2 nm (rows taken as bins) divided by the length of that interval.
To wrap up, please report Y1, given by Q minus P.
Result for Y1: -41.3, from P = 41.5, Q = 0.19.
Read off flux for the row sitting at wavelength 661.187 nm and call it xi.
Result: 41.29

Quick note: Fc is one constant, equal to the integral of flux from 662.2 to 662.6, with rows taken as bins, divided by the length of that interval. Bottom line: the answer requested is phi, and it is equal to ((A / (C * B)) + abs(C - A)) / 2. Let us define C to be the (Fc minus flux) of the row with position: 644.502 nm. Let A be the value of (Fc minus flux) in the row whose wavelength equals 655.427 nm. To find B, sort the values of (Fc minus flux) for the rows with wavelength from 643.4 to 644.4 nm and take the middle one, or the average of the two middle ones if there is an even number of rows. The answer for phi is 1.8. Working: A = 1.4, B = -1.7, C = -1.9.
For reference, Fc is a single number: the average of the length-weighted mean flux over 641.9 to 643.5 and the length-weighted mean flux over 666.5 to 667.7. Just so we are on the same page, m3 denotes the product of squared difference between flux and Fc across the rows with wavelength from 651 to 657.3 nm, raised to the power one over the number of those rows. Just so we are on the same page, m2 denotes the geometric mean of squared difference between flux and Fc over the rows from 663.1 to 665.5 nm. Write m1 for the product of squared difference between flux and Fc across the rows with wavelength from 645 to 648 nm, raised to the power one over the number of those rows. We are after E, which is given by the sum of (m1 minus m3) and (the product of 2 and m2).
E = 2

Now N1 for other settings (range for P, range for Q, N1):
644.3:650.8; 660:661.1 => -0.01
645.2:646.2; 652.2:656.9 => -0.04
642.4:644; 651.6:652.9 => -0.01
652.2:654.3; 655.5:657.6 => -0.06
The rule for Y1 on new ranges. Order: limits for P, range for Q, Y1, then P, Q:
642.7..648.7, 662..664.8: -42.7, 42.7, 0.05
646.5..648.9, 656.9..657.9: -41.8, 42.5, 0.67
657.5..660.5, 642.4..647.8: -40.8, 41.1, 0.25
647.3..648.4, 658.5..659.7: -42.2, 42.4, 0.18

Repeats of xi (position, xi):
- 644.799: 42.65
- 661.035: 41.28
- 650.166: 42.12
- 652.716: 41.73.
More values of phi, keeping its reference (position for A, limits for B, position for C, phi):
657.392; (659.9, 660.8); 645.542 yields 1.8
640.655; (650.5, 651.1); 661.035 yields -1.8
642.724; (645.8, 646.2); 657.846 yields 4.8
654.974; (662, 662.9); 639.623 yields 1.8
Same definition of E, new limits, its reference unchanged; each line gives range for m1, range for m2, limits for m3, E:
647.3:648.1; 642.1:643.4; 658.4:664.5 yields 3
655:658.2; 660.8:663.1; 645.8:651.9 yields 11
